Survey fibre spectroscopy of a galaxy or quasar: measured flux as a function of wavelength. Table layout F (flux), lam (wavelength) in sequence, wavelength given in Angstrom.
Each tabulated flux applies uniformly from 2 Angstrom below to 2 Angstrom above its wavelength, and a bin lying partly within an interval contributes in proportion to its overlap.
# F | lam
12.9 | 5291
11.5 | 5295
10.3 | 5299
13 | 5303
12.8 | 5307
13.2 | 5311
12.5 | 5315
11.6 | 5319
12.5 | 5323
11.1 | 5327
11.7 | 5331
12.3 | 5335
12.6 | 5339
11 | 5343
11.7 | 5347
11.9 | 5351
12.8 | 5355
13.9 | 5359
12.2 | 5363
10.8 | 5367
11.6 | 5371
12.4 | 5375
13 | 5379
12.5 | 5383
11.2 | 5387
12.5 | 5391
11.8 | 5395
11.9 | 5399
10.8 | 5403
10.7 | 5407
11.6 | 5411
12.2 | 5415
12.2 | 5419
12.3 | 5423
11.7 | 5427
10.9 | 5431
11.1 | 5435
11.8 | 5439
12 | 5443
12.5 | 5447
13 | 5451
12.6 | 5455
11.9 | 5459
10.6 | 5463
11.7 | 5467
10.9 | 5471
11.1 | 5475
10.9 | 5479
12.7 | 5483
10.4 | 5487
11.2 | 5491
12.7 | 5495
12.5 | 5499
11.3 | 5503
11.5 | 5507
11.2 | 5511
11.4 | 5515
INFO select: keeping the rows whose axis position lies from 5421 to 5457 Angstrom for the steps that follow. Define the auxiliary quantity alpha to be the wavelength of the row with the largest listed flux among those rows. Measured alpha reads 5451 Angstrom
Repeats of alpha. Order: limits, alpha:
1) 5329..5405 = 5359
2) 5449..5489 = 5451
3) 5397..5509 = 5451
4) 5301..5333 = 5311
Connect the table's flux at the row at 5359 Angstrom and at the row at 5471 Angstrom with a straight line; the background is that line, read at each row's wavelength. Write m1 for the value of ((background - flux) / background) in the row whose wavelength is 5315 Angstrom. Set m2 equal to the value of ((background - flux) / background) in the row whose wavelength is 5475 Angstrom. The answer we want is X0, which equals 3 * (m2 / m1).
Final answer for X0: 0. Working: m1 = 0.17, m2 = -0.03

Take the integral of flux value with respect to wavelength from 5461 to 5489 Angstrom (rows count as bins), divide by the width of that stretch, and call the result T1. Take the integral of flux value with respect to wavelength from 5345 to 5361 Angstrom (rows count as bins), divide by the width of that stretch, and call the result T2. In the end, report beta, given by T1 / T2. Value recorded 0.89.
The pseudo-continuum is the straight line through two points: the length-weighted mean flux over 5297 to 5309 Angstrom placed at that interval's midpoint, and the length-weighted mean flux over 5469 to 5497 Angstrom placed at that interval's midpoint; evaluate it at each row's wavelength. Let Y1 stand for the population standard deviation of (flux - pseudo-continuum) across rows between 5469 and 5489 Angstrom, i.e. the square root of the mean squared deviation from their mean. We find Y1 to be 0.8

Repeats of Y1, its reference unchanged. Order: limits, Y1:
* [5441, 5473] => 0.8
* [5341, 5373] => 0.9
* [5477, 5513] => 0.8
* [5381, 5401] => 0.5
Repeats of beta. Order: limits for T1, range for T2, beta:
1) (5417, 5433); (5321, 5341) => 0.98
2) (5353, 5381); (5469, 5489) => 1.11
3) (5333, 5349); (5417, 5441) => 1.02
